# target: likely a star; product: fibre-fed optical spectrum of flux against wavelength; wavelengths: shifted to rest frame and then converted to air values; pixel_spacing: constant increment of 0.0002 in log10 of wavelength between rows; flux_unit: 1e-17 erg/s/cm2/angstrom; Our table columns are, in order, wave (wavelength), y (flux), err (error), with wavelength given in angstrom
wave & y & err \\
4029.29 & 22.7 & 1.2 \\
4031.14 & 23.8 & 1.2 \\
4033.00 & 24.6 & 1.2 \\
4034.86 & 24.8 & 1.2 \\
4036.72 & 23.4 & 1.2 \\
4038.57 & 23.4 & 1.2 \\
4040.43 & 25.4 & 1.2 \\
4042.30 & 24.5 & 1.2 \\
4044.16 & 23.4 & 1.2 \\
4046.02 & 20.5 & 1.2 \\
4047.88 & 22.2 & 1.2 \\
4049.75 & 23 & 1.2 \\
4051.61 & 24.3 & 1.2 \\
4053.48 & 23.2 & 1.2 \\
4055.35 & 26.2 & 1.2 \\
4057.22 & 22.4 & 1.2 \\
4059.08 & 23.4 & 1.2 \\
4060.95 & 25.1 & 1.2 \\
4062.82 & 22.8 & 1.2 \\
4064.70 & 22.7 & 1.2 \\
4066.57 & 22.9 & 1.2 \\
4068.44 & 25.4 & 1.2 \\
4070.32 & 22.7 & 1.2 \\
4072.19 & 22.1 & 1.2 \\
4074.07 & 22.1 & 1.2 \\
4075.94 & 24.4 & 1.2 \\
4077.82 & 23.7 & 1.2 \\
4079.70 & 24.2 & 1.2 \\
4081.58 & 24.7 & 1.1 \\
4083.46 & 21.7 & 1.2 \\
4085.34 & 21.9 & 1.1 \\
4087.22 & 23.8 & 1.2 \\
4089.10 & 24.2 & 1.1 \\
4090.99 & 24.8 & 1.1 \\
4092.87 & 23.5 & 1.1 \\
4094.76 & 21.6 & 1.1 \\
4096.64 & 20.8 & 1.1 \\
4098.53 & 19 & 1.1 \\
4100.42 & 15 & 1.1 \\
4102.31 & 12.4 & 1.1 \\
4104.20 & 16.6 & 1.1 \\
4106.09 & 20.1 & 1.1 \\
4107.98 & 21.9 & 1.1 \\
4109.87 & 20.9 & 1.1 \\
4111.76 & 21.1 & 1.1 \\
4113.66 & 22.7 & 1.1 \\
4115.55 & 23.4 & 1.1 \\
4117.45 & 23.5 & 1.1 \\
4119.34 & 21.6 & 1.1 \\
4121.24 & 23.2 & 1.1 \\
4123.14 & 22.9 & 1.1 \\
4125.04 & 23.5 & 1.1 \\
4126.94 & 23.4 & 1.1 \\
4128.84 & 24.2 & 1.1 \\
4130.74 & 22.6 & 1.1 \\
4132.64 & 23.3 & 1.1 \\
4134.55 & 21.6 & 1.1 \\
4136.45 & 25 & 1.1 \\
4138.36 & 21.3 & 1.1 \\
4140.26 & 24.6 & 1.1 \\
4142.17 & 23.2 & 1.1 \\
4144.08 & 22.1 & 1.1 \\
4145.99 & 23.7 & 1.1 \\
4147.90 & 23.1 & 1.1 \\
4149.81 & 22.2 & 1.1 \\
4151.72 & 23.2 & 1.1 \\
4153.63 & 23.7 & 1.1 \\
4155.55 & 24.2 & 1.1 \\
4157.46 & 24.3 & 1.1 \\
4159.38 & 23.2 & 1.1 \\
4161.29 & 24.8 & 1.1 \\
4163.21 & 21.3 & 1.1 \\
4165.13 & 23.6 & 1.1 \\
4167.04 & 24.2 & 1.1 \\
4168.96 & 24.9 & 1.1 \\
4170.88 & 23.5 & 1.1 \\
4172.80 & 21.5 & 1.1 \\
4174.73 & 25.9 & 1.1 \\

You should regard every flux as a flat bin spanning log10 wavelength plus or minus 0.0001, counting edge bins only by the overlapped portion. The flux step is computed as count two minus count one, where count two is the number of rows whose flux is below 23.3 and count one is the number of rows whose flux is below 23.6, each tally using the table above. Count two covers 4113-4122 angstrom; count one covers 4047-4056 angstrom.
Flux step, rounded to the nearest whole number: 0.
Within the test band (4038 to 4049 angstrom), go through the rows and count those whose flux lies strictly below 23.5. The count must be 4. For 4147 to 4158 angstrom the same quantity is 3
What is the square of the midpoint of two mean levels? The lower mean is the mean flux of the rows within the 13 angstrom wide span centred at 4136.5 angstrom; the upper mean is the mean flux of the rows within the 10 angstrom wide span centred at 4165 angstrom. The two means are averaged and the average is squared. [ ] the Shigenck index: 549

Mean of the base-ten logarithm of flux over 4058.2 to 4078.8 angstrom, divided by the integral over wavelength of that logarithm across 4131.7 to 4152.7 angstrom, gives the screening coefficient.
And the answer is 0.0479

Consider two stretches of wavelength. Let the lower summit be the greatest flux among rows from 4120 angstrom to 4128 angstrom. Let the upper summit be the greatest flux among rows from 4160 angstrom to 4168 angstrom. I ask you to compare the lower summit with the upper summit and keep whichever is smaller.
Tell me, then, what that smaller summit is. 23.5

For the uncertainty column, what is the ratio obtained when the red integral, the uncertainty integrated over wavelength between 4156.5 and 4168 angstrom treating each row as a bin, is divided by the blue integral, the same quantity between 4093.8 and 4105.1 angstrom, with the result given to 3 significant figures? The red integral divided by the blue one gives 1.02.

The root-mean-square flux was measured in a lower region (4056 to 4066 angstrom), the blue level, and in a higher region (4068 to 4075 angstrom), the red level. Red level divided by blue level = 0.99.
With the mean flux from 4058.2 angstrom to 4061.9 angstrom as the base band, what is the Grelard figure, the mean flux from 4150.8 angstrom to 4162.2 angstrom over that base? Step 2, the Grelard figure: 0.99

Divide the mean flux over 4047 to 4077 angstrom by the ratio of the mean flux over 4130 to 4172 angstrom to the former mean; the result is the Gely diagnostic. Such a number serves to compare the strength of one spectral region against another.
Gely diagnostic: 23.5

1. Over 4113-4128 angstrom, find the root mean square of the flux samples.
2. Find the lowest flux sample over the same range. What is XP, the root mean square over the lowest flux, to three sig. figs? 1.07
